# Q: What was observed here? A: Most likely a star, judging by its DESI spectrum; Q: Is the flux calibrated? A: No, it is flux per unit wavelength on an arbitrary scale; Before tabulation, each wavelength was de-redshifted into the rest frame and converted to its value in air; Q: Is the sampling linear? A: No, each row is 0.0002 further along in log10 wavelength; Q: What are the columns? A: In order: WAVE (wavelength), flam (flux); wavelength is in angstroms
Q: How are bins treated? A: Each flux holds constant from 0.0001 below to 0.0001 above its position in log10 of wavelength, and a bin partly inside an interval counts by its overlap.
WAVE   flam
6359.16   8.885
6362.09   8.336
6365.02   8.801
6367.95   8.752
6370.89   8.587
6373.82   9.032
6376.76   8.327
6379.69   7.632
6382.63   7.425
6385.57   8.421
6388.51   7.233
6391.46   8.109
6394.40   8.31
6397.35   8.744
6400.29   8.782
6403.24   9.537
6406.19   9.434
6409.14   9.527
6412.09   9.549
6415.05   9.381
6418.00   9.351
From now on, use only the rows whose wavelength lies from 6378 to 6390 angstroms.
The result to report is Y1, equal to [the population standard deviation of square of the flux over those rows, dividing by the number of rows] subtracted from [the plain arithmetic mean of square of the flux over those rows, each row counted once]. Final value 52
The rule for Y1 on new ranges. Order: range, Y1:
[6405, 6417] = 88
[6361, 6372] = 71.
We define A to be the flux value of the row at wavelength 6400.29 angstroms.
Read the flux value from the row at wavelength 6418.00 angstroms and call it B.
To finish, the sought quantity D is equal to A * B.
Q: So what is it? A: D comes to 82.1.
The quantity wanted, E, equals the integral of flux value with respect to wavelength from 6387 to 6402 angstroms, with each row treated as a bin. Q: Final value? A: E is 124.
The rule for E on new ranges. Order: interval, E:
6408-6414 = 57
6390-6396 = 49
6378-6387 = 71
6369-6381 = 101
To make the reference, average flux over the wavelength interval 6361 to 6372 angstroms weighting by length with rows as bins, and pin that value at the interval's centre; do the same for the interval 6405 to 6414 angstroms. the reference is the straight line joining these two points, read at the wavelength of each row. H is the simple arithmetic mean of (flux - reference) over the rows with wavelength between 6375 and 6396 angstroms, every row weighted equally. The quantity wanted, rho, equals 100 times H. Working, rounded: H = -1.09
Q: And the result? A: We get -109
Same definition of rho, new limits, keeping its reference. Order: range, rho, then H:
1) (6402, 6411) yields 7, 0.07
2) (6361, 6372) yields -1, -0.01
